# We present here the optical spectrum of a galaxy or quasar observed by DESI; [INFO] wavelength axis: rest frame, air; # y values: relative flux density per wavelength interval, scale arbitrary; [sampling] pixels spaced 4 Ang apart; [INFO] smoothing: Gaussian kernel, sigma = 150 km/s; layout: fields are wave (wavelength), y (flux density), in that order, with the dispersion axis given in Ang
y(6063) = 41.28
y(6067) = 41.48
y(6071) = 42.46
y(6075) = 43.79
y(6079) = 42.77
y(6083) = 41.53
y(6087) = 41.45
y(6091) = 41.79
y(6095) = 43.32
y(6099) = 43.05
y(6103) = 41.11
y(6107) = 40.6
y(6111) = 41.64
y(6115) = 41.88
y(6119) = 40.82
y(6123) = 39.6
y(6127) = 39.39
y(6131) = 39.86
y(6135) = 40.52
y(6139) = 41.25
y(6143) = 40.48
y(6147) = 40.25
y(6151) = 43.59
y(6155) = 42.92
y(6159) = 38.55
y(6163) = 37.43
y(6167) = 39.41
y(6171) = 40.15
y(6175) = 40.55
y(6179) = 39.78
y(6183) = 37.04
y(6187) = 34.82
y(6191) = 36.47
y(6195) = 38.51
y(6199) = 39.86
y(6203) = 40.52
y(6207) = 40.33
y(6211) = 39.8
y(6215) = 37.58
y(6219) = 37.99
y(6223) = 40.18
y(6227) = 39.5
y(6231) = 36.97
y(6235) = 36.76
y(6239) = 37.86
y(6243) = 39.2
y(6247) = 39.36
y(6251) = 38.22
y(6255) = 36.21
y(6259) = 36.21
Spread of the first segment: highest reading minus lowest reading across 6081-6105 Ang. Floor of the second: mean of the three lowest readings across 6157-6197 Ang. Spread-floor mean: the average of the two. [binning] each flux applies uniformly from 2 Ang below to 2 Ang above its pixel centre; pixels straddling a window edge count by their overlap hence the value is 19.2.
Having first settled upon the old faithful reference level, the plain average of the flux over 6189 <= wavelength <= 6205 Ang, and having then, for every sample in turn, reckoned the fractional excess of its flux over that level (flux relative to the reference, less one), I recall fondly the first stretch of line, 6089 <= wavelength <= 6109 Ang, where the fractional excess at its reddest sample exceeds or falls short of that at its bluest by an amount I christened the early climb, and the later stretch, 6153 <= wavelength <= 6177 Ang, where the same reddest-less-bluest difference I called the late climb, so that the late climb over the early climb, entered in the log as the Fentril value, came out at 2.0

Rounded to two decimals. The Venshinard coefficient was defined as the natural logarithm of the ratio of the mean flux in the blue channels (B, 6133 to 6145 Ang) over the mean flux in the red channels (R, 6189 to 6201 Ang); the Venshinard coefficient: 0.06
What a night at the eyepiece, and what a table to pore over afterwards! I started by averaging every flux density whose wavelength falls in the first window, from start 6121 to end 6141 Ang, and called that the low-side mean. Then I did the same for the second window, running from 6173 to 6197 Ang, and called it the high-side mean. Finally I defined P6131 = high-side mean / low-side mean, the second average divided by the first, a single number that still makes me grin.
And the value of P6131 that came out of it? 0.94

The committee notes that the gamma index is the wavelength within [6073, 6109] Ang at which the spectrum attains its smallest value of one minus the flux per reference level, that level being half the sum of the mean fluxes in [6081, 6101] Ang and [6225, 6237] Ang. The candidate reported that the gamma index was 6075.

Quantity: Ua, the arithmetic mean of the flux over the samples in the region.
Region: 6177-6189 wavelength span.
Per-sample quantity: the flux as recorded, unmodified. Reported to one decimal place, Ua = 37.2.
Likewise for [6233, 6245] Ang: 37.9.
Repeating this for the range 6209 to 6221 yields 38.5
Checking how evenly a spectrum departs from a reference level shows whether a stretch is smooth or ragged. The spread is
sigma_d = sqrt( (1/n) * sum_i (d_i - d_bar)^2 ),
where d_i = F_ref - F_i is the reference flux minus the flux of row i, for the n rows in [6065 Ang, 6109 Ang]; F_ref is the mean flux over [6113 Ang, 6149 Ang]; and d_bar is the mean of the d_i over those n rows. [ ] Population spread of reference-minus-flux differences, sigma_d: 1.0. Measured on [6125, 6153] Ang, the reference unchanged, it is 1.3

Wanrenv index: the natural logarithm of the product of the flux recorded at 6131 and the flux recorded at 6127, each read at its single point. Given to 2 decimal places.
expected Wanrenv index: 7.36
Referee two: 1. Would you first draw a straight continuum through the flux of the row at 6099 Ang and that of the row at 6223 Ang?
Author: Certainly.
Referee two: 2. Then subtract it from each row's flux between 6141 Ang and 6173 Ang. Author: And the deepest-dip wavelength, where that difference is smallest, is 6163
